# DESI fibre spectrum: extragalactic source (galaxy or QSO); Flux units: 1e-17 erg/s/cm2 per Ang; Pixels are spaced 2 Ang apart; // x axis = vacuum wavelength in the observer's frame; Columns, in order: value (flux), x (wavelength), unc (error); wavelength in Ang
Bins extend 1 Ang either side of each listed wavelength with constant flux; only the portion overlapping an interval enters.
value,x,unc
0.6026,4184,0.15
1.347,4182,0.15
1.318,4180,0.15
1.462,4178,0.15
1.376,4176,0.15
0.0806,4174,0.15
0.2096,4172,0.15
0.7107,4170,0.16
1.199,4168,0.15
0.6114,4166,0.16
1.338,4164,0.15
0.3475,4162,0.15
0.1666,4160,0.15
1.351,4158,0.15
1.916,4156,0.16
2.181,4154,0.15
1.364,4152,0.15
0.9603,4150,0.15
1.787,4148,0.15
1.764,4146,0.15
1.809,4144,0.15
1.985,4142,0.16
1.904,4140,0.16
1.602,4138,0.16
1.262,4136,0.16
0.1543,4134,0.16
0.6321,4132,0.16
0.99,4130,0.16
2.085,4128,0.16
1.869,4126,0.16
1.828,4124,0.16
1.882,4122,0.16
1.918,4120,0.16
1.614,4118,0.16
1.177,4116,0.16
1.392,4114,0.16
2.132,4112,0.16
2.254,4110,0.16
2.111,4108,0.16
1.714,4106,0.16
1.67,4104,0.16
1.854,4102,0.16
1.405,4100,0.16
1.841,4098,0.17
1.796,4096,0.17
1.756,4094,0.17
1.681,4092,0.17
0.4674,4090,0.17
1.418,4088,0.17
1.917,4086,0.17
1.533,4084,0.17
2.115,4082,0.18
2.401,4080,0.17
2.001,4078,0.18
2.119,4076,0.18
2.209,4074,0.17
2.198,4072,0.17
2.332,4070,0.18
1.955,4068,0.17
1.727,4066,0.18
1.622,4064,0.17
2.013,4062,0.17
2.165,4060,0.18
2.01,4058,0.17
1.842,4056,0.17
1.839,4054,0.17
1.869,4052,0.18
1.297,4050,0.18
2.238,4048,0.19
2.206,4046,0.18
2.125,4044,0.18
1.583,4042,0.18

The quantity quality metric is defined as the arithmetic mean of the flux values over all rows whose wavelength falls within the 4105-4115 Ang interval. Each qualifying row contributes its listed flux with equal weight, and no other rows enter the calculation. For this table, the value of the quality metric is 1.92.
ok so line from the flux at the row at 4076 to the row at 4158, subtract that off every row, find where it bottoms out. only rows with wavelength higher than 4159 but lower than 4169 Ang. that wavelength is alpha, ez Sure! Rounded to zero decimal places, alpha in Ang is 4160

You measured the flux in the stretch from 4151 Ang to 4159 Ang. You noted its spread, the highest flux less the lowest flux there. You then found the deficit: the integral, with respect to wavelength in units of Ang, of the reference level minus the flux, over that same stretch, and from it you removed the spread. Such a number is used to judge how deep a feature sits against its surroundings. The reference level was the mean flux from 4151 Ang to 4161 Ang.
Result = -3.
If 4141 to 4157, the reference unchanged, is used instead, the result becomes -6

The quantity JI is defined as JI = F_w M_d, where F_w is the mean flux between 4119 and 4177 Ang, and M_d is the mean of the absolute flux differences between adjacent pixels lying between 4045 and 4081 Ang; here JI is 0.295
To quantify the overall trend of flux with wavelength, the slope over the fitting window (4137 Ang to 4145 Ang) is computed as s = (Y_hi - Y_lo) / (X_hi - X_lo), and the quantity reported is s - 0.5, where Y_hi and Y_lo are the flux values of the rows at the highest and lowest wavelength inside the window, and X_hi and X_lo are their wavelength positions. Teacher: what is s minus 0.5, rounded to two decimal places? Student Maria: -0.47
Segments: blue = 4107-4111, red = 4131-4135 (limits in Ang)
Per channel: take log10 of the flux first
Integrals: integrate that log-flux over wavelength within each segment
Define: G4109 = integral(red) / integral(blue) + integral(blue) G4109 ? -0.1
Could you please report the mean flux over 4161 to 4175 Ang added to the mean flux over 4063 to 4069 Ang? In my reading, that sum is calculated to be 2.41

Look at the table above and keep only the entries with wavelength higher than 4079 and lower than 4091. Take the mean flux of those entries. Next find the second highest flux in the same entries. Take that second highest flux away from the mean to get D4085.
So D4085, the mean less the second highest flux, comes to -0.47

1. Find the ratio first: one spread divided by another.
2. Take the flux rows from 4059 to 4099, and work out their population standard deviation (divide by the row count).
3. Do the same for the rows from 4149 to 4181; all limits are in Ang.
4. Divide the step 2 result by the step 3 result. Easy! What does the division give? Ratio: 0.68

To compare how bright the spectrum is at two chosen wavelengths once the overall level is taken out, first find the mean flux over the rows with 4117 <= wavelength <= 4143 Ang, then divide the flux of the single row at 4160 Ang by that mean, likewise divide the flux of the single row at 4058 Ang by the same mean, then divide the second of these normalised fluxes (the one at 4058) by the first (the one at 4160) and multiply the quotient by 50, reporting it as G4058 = 603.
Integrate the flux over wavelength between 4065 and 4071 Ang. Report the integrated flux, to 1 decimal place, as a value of 12.0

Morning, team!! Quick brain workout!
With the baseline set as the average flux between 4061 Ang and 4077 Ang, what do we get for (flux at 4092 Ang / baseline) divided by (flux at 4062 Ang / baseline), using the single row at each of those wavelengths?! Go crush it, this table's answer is 0.84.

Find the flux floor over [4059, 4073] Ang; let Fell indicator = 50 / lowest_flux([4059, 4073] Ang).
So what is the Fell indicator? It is 31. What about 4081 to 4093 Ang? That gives 107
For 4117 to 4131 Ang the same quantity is 51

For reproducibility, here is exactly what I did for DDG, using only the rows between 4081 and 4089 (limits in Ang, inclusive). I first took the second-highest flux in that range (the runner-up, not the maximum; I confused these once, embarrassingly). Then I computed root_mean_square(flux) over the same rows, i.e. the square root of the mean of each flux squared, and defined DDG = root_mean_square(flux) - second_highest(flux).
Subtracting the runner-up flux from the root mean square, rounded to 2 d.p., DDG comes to -0.15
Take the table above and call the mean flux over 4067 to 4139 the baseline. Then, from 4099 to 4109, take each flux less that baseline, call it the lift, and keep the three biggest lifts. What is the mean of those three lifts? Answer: 0.2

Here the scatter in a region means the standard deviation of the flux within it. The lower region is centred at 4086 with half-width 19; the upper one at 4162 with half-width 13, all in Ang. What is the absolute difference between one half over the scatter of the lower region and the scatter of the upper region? 0.5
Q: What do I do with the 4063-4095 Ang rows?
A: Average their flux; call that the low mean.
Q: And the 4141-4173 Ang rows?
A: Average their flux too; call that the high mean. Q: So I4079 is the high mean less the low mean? -0.61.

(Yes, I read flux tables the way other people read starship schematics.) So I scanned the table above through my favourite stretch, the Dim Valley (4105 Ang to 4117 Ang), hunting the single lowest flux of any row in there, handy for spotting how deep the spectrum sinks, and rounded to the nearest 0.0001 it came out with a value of 1.1770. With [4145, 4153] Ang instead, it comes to 0.9603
